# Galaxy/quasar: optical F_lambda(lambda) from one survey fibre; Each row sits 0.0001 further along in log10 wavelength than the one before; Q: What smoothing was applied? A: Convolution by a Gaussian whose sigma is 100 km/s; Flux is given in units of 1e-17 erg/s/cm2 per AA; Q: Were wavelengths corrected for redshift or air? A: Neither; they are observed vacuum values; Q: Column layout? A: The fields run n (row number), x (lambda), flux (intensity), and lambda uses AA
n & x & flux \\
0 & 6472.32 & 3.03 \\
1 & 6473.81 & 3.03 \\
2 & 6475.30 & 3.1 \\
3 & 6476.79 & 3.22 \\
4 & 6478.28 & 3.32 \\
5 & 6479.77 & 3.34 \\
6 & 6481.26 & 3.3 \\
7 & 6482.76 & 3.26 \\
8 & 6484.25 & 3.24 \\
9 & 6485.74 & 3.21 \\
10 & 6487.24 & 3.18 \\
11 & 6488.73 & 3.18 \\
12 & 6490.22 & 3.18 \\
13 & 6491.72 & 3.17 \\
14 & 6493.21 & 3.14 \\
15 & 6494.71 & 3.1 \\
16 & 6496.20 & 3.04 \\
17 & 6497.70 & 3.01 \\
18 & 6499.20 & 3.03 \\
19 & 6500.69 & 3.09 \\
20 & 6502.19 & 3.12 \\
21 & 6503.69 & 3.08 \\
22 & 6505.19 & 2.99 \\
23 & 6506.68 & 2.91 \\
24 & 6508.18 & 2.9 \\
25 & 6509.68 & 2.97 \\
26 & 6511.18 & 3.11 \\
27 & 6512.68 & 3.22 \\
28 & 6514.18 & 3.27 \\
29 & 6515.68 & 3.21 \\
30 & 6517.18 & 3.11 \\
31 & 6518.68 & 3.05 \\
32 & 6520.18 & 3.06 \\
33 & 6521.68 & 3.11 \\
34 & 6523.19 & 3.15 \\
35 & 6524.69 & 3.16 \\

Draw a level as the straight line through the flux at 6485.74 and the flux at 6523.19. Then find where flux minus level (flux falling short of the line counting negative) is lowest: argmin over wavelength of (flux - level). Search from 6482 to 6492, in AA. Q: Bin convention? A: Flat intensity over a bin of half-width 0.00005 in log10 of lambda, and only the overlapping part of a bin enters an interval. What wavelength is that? 6491.72 AA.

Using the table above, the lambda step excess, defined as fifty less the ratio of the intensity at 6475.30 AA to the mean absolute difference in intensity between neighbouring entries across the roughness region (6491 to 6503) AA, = -30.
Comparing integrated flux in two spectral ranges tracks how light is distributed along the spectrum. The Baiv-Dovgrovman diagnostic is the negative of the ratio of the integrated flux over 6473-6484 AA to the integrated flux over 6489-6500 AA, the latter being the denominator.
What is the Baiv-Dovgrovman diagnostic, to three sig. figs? -1.04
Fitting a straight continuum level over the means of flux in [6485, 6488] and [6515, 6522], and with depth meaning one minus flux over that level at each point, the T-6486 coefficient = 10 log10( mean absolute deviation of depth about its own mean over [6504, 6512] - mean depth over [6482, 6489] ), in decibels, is -16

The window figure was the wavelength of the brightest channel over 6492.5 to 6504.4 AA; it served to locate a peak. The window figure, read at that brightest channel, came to 6493.21 AA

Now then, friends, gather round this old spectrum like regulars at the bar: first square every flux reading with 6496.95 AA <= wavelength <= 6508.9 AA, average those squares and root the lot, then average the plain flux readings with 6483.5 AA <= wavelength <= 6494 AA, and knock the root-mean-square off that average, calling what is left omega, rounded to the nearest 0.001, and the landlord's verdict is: 0.169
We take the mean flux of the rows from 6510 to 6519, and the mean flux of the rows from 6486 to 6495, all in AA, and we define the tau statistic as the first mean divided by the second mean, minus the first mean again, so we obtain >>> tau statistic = -2.16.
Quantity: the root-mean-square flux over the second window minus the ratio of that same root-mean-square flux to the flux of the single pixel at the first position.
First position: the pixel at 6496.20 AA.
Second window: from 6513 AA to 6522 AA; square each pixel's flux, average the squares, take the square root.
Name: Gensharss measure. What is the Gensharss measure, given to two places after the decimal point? 2.10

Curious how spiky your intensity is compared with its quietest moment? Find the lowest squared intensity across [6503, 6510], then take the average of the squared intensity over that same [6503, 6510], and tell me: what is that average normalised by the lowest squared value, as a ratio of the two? 1.05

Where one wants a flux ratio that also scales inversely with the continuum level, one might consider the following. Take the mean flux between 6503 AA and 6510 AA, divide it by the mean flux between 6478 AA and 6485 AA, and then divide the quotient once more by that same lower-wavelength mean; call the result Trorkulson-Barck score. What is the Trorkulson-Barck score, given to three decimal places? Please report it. 0.274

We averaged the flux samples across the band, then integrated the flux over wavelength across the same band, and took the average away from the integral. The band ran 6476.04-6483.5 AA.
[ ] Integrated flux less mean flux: 21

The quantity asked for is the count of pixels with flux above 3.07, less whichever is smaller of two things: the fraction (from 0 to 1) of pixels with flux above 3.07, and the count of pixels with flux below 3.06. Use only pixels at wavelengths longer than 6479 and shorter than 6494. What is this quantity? 10.0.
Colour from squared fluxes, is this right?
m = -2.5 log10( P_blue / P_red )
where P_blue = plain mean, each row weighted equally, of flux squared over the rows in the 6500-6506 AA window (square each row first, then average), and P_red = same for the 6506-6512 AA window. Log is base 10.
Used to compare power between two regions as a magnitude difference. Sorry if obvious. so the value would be -0.07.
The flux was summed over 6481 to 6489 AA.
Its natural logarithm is 2.96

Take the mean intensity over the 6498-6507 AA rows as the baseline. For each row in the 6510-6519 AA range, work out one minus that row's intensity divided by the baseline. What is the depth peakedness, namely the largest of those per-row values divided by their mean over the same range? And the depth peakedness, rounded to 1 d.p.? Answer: 0.1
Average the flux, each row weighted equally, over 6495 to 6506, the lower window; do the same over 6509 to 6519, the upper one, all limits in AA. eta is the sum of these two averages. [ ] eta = 6.19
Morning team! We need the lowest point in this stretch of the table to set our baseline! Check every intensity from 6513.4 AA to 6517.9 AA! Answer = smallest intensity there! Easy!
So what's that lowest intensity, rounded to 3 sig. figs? 3.11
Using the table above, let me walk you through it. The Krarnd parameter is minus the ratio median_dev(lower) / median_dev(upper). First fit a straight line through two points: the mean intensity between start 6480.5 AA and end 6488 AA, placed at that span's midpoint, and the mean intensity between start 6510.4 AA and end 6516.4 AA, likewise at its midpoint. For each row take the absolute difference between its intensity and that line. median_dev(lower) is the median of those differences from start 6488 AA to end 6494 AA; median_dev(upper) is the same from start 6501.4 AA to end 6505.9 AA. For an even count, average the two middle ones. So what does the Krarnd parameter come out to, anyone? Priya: -0.41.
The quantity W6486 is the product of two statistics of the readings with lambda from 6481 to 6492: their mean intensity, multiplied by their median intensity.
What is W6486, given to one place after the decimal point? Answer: 10.3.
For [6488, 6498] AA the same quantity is 9.8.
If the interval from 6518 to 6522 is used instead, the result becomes 9.4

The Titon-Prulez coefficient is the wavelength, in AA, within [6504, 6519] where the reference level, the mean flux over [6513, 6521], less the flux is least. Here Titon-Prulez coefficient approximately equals 6514.18 AA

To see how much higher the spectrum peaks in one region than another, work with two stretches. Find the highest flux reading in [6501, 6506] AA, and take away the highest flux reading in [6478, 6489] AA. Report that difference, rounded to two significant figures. -0.22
